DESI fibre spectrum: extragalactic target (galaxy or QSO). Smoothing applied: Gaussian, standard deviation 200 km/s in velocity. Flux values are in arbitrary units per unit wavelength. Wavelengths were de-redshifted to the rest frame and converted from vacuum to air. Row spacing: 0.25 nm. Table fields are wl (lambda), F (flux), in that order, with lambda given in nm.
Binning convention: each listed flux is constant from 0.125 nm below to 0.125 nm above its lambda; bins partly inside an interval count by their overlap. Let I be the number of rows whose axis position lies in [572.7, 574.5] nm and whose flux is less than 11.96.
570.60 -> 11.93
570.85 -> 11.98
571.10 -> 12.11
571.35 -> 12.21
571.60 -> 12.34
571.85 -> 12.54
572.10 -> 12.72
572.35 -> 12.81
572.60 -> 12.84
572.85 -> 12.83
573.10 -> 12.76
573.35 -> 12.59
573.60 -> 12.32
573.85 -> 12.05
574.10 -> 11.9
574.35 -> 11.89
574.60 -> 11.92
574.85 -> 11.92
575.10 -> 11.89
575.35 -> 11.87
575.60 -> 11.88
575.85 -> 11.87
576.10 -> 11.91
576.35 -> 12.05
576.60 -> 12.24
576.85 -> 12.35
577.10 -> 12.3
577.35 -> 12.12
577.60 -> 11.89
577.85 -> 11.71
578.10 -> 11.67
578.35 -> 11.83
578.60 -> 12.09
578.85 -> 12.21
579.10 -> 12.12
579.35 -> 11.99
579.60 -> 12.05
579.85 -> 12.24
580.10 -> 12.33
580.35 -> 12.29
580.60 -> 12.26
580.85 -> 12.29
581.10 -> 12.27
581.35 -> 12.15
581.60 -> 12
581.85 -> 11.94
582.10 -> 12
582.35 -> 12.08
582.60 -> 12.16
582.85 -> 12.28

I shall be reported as 2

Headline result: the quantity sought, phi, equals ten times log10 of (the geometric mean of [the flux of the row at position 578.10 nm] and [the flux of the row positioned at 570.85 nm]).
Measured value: 10.7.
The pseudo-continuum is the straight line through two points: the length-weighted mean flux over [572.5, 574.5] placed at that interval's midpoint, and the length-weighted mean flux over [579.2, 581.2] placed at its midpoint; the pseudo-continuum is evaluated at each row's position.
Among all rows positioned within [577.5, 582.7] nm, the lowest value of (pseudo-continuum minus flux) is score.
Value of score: -0.11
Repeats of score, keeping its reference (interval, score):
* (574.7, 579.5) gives -0.05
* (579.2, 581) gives -0.11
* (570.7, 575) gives -0.43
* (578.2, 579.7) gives 0.04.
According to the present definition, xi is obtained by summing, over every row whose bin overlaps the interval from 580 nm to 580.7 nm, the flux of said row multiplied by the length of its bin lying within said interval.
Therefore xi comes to 9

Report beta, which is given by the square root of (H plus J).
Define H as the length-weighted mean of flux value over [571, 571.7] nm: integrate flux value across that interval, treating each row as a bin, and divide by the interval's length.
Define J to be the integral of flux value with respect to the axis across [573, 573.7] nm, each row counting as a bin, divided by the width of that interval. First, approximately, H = 12.2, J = 12.6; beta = 4.978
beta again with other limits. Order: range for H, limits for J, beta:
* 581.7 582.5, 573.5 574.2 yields 4.909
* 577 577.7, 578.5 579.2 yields 4.924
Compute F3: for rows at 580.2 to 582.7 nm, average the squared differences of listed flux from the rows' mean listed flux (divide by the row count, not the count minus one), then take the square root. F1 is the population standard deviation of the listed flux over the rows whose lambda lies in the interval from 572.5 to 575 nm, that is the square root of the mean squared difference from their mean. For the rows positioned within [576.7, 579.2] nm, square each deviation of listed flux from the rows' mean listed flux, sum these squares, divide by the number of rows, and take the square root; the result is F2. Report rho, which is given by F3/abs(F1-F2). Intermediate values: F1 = 0.39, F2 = 0.23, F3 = 0.126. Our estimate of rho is 0.8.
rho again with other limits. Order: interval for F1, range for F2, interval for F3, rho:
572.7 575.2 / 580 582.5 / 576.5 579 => 1.0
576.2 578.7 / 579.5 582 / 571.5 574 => 2.6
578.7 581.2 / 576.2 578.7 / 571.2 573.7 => 1.8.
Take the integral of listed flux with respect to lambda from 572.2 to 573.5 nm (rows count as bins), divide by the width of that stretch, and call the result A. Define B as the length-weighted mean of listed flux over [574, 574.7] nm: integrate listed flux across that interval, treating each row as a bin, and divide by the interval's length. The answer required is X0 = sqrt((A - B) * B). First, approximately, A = 12.8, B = 11.9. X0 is 3.2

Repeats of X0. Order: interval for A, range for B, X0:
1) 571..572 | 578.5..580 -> 1.5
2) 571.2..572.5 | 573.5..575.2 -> 2.5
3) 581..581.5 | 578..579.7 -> 1.5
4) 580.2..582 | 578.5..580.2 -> 0.6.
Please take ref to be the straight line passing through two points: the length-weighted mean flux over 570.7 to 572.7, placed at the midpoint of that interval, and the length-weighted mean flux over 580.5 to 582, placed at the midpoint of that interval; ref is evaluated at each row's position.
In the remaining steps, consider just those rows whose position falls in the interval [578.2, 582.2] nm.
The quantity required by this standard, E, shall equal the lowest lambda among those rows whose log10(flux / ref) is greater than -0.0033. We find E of 578.85 nm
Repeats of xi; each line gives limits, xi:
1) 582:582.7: 8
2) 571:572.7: 21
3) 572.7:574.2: 19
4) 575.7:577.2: 18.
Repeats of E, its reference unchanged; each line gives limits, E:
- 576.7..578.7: 576.85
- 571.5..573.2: 571.85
